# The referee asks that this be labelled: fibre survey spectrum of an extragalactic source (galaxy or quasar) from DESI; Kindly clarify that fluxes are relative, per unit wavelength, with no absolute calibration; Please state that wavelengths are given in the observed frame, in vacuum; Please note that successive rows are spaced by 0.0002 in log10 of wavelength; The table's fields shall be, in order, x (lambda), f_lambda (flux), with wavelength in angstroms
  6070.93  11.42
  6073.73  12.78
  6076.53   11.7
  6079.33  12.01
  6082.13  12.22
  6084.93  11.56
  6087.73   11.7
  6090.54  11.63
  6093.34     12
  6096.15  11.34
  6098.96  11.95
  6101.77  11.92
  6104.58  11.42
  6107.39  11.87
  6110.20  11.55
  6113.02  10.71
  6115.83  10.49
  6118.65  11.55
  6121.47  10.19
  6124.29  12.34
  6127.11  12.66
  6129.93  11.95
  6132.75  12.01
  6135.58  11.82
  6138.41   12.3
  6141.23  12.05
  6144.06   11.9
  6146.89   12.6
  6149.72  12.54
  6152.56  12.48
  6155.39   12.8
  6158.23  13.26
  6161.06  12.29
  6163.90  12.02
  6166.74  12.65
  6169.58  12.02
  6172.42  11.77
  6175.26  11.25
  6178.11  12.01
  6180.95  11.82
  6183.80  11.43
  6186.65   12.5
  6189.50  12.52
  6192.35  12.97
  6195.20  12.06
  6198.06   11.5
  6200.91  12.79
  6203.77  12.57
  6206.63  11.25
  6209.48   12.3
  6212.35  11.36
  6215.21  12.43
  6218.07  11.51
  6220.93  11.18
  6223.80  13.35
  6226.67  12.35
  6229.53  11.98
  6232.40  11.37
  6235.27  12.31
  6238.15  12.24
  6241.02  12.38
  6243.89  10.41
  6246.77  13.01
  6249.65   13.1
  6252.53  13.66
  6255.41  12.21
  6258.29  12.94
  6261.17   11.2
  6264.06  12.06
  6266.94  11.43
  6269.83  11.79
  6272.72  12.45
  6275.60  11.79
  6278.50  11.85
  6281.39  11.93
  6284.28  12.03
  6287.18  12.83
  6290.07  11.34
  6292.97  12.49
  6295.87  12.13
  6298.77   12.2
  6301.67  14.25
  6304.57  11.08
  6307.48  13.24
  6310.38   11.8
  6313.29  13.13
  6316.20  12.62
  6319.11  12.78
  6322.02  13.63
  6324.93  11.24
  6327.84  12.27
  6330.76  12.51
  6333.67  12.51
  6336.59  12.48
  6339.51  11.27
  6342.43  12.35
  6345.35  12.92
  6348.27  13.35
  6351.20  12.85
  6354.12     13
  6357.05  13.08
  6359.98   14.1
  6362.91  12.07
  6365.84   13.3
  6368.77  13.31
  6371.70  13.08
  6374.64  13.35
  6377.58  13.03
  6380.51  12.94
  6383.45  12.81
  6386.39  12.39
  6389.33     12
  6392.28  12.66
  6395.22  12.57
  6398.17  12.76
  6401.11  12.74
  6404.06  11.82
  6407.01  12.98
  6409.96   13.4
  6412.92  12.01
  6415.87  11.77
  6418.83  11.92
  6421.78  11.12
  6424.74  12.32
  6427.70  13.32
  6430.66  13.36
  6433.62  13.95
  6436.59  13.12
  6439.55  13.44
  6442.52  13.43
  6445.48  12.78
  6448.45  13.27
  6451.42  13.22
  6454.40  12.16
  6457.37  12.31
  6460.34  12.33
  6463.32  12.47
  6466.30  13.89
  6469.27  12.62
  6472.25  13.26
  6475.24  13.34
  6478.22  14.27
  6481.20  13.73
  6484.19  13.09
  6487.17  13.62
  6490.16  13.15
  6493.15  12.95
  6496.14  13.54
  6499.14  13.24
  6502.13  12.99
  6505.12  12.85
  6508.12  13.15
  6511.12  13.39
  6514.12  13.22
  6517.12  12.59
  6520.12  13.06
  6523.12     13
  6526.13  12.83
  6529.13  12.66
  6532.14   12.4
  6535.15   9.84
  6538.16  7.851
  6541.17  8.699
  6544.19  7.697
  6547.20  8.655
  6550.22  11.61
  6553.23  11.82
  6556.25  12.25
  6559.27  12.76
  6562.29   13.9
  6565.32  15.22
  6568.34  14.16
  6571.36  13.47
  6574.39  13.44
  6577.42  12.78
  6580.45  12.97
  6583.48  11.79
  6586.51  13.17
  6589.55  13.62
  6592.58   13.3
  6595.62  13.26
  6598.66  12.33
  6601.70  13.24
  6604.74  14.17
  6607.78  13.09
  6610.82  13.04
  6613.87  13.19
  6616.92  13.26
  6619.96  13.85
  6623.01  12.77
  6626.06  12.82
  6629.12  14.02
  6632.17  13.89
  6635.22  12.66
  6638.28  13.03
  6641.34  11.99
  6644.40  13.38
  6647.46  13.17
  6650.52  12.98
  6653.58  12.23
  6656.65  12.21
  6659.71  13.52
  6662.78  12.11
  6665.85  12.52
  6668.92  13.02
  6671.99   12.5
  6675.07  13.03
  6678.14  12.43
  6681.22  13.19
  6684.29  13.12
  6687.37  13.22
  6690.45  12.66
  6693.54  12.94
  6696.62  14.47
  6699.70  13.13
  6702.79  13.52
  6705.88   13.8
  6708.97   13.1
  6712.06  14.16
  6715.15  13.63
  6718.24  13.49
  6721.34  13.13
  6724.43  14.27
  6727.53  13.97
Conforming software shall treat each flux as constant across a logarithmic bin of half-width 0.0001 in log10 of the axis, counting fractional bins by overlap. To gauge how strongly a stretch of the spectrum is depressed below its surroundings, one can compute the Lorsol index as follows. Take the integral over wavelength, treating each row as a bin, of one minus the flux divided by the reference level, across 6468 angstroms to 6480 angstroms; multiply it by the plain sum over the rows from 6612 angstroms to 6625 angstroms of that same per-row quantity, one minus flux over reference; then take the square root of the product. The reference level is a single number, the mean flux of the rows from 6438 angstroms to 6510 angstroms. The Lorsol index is 0.10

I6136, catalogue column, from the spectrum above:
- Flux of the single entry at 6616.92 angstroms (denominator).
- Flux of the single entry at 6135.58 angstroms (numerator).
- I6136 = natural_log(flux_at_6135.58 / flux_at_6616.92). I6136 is -0.11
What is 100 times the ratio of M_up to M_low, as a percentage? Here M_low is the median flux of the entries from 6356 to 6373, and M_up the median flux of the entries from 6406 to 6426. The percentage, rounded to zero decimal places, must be 91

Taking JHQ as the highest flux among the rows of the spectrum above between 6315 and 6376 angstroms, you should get 14.1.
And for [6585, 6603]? 13.62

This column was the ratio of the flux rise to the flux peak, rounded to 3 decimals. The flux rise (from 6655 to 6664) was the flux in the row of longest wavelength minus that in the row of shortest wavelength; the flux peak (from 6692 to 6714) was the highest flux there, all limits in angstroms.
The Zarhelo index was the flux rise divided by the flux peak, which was -0.007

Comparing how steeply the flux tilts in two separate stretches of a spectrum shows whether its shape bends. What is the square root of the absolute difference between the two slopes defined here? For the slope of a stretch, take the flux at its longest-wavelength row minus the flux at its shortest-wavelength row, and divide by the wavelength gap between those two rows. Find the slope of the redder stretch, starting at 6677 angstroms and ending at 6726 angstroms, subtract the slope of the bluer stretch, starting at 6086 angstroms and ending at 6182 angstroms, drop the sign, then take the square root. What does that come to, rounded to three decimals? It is 0.196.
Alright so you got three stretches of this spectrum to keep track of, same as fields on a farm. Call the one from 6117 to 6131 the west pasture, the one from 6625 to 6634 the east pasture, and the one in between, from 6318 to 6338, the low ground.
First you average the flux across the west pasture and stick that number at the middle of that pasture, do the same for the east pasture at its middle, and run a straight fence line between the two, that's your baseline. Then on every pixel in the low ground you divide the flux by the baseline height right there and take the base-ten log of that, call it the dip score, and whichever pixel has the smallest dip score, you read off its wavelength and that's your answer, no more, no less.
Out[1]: 6324.93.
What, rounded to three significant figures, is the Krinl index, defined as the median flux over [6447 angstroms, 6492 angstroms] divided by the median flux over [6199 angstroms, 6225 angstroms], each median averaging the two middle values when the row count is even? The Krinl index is 1.07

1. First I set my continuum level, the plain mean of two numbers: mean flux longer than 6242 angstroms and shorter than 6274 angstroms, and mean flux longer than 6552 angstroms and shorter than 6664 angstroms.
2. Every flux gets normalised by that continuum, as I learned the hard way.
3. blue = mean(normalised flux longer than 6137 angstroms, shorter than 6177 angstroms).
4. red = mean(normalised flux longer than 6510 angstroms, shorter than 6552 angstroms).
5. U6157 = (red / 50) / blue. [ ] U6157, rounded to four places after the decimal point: 0.0183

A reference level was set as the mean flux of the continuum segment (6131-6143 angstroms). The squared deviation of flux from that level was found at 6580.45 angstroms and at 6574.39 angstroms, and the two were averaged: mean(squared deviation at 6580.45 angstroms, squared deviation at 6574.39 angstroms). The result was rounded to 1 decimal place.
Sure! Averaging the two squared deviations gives 1.4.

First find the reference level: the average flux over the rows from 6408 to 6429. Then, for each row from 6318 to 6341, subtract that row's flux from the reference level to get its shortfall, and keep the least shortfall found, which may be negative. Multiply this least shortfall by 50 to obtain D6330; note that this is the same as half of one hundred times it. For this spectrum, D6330 -68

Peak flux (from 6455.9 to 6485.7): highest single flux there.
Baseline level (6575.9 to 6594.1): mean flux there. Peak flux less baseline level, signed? 1.3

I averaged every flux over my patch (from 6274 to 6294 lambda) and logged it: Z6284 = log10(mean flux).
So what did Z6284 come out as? 1.08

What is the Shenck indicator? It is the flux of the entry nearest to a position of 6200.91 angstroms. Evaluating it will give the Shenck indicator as 12.79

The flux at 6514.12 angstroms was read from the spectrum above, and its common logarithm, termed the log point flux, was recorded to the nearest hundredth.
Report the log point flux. 1.12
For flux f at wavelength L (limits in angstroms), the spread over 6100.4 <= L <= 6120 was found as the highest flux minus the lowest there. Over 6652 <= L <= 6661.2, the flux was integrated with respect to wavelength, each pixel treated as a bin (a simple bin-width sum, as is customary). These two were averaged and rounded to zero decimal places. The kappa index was 59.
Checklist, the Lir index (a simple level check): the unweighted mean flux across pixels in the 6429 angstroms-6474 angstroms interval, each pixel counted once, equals 13.0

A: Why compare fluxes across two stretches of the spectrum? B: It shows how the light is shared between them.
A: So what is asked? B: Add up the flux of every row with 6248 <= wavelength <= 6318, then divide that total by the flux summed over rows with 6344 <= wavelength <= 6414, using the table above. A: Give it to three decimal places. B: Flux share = 0.958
